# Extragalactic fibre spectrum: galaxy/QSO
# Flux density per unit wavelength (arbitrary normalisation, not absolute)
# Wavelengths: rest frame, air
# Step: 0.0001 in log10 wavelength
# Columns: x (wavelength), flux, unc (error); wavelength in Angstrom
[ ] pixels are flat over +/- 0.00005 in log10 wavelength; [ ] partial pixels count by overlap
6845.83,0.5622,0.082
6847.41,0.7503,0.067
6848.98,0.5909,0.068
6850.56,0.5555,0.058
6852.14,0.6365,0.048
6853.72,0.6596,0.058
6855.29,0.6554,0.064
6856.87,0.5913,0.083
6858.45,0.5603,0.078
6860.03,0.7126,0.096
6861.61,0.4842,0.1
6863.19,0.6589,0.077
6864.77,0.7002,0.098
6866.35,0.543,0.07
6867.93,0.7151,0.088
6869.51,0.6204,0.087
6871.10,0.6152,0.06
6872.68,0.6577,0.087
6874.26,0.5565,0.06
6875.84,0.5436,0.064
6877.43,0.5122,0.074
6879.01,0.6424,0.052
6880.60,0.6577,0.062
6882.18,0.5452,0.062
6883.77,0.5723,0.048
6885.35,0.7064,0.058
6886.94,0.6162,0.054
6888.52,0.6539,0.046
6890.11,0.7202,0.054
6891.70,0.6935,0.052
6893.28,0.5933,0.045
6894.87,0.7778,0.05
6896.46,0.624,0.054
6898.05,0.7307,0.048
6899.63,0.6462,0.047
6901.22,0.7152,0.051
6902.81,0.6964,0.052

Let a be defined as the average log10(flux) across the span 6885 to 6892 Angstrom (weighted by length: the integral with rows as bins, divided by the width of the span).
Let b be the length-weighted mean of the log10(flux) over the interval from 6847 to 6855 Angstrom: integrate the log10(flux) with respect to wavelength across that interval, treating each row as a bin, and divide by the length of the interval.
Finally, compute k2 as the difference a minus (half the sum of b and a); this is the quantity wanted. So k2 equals 0.01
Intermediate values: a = -0.171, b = -0.20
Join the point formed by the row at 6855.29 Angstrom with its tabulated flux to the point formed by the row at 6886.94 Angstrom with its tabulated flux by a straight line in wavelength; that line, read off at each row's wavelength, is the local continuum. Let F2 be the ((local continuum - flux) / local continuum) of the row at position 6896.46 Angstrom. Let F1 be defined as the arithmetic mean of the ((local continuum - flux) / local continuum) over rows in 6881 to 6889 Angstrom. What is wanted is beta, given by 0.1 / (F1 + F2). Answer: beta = -3.0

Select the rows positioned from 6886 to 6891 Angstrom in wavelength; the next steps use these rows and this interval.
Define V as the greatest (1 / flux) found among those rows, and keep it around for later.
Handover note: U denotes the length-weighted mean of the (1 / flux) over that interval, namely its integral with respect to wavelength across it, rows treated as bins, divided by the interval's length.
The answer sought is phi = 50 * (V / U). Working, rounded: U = 1.51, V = 1.62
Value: 54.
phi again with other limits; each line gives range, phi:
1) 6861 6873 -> 64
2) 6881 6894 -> 58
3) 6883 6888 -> 55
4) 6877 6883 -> 57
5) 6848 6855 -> 55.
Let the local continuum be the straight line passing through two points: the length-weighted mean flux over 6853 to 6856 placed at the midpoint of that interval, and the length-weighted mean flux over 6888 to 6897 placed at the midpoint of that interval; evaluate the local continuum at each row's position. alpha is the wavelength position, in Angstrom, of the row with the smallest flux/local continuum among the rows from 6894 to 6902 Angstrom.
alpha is 6896.46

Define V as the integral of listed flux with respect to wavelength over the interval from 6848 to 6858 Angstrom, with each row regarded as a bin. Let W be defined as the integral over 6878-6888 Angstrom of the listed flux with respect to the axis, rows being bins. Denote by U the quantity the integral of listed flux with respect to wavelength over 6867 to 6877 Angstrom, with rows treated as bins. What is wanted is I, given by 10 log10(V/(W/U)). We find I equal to 7.8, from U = 6.1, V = 6.16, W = 6.22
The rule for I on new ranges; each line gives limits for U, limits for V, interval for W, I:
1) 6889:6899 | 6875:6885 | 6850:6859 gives 8.6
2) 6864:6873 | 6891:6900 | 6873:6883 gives 7.8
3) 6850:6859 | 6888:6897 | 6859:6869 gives 7.3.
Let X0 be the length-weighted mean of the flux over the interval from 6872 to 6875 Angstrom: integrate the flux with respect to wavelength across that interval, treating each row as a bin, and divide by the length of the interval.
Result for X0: 0.607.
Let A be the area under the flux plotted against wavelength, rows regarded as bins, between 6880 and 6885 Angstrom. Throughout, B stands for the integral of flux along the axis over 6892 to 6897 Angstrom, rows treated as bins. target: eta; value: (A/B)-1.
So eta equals -0.10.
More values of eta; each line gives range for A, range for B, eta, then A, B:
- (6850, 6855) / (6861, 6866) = 0.02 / 3.1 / 3.07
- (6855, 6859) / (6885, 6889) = -0.09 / 2.4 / 2.62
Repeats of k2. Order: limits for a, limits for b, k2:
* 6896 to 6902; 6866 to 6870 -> 0.02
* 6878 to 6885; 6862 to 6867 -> -0.01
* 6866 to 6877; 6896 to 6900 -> -0.02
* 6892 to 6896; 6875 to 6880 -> 0.04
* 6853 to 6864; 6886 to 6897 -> -0.02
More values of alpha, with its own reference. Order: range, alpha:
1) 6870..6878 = 6877.43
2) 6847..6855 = 6850.56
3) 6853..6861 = 6858.45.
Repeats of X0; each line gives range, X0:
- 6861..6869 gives 0.624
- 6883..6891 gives 0.654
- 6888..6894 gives 0.667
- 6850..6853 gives 0.600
